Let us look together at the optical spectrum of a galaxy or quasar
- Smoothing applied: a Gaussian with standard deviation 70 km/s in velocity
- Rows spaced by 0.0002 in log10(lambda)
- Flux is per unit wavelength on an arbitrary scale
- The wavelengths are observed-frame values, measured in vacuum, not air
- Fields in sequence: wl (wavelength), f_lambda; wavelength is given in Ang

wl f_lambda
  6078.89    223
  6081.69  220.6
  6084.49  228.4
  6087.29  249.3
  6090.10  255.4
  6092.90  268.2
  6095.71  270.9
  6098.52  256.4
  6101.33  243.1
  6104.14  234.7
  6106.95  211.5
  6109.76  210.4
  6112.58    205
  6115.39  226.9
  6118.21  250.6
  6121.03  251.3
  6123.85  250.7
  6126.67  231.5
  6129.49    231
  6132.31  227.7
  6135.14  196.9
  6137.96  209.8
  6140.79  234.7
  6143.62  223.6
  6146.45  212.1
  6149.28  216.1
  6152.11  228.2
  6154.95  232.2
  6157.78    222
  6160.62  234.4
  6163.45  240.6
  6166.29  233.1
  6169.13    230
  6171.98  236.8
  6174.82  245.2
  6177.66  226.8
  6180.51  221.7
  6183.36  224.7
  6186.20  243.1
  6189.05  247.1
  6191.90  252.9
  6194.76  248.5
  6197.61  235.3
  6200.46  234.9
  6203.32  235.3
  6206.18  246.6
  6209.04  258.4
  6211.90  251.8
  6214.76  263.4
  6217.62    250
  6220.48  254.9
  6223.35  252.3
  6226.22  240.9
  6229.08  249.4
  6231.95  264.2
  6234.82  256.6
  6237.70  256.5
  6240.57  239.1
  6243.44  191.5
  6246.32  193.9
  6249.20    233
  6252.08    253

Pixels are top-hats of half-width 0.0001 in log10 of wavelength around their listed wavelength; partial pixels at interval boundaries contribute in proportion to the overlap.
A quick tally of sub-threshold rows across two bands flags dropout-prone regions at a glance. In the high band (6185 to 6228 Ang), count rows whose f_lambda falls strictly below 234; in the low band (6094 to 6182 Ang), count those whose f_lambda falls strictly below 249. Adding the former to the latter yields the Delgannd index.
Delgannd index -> 26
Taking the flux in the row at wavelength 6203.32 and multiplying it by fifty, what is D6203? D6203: 11765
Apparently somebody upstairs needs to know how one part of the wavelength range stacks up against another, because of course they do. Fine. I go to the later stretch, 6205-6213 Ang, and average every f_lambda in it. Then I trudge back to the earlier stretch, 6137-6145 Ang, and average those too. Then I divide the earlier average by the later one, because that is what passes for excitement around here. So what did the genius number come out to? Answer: 0.88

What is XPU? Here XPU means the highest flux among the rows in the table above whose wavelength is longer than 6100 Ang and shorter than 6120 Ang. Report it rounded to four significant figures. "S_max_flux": 250.6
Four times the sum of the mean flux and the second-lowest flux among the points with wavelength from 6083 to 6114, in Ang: 1799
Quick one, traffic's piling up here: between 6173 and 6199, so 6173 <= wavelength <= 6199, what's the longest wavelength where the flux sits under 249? 6197.61 Ang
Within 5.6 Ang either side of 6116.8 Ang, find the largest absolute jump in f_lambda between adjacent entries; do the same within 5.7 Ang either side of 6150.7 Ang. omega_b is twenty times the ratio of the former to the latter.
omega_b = 39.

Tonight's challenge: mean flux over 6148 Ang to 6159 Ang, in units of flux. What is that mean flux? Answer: 225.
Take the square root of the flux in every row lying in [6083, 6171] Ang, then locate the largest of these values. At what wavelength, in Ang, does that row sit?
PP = 6095.71 Ang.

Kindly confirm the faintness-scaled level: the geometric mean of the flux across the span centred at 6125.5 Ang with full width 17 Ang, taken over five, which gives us 48.0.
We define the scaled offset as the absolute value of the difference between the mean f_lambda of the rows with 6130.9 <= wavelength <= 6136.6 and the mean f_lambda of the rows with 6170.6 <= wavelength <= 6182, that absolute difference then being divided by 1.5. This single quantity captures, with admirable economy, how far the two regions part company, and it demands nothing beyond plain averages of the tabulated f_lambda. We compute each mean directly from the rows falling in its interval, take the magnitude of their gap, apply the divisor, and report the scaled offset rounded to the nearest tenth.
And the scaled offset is 13.5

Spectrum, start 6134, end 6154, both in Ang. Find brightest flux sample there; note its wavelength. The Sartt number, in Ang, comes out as 6140.79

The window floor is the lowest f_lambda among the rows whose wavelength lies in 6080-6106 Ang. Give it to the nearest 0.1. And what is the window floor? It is 220.6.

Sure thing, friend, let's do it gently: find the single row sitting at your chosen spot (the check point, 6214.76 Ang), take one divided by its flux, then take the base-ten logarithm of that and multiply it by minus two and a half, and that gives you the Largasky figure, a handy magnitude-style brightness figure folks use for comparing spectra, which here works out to 6.05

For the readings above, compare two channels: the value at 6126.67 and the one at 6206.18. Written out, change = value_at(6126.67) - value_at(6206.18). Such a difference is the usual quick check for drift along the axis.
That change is -15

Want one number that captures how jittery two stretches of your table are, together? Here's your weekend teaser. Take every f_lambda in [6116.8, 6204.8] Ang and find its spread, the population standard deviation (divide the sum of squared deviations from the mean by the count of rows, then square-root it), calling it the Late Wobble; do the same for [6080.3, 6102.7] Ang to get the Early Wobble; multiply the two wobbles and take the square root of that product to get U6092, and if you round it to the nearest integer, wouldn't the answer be 15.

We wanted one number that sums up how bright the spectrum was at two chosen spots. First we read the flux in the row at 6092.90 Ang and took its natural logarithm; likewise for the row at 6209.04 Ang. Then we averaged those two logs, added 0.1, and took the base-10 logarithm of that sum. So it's 0.754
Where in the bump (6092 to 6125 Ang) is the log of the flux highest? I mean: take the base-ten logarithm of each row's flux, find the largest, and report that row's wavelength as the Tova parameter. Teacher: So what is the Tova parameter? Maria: 6095.71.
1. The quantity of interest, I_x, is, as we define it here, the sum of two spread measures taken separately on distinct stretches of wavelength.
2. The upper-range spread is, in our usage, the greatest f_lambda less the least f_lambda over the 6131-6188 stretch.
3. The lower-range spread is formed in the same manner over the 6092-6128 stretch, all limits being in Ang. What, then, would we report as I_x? 114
